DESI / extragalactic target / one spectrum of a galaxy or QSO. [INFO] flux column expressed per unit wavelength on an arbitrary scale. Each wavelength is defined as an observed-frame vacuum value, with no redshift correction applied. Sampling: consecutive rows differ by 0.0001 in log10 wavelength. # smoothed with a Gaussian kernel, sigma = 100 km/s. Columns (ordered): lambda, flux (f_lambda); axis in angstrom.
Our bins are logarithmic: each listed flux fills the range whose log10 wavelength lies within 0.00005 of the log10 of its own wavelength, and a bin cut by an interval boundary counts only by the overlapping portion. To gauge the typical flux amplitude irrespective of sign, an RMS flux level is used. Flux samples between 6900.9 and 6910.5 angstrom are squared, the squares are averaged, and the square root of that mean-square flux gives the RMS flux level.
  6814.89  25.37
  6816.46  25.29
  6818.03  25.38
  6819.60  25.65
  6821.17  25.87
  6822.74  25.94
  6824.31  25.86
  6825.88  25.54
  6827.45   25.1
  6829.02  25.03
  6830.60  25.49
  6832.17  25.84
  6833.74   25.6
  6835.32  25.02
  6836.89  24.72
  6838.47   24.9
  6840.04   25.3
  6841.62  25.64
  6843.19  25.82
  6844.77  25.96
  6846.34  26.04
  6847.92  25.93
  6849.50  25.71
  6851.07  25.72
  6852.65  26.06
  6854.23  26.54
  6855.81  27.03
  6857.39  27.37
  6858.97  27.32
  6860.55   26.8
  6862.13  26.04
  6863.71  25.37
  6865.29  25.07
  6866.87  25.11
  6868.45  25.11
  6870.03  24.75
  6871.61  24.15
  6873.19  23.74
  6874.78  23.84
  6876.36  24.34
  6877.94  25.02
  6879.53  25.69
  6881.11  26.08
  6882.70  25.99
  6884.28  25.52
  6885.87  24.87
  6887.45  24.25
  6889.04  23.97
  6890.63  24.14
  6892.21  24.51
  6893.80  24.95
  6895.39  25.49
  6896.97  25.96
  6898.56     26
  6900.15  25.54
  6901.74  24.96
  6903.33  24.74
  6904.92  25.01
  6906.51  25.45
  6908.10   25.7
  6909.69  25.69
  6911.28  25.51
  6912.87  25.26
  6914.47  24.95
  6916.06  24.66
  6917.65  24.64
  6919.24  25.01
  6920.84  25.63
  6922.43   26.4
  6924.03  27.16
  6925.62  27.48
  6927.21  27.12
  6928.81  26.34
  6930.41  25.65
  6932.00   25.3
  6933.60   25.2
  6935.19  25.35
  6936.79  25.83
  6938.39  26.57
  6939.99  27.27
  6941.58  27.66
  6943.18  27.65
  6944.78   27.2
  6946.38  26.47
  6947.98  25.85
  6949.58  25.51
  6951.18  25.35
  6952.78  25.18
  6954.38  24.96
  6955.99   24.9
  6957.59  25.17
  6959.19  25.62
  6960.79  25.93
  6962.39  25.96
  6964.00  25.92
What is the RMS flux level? 25.3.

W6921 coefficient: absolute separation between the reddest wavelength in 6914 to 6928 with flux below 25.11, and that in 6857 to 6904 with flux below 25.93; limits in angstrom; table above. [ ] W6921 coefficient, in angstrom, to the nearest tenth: 15.9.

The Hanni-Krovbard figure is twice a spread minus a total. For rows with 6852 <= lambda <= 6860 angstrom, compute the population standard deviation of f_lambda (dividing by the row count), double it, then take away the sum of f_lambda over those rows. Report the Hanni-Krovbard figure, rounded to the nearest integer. -133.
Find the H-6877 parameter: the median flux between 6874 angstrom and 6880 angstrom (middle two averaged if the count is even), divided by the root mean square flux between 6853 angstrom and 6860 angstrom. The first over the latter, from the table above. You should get 0.91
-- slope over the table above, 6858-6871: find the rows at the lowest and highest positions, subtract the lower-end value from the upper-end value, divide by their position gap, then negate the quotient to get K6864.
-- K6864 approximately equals 0.232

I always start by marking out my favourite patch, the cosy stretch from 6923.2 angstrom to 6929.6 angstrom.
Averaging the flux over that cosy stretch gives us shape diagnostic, 27.0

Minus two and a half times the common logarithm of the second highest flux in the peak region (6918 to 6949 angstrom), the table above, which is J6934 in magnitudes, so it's -3.60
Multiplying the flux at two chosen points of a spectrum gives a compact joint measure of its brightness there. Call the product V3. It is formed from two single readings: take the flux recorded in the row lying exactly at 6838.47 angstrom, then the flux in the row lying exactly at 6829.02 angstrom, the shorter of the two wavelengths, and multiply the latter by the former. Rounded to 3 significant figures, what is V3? 623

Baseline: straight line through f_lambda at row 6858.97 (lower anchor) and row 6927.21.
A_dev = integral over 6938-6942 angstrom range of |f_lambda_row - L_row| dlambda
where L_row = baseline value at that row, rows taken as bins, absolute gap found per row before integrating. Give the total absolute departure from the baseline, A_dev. 2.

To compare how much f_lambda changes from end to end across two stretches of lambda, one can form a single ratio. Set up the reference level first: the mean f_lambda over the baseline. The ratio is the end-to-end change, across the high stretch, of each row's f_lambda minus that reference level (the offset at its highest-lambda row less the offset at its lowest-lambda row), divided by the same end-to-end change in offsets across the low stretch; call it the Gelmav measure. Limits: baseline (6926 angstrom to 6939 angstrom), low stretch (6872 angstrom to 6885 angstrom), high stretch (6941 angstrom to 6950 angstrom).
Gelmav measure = -1.2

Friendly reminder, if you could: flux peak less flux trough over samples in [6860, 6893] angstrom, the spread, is 3.1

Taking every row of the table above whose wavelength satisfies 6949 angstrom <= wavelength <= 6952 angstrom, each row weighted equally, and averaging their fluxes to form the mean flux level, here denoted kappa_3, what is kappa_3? 25.4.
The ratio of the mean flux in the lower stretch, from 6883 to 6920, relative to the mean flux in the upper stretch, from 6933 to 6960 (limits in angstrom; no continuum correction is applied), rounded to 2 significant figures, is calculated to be 0.97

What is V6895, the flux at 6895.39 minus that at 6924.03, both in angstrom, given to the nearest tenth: -1.7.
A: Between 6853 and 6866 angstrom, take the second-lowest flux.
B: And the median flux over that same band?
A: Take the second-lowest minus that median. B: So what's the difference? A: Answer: -1.3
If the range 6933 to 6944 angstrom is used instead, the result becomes -1.2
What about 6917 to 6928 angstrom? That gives -1.4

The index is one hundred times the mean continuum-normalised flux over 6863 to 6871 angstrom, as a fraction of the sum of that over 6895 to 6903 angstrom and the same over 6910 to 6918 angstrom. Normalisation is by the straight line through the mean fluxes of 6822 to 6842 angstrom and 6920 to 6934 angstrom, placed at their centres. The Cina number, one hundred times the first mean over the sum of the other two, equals 50.3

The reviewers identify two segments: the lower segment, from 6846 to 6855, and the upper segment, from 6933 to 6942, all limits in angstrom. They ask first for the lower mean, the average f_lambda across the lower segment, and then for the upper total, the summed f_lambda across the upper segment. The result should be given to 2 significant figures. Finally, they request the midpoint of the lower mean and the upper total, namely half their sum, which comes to 92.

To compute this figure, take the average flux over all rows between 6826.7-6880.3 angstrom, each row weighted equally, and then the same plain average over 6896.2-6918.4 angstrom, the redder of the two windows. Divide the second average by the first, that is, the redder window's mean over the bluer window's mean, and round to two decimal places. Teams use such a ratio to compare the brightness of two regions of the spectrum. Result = 0.99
